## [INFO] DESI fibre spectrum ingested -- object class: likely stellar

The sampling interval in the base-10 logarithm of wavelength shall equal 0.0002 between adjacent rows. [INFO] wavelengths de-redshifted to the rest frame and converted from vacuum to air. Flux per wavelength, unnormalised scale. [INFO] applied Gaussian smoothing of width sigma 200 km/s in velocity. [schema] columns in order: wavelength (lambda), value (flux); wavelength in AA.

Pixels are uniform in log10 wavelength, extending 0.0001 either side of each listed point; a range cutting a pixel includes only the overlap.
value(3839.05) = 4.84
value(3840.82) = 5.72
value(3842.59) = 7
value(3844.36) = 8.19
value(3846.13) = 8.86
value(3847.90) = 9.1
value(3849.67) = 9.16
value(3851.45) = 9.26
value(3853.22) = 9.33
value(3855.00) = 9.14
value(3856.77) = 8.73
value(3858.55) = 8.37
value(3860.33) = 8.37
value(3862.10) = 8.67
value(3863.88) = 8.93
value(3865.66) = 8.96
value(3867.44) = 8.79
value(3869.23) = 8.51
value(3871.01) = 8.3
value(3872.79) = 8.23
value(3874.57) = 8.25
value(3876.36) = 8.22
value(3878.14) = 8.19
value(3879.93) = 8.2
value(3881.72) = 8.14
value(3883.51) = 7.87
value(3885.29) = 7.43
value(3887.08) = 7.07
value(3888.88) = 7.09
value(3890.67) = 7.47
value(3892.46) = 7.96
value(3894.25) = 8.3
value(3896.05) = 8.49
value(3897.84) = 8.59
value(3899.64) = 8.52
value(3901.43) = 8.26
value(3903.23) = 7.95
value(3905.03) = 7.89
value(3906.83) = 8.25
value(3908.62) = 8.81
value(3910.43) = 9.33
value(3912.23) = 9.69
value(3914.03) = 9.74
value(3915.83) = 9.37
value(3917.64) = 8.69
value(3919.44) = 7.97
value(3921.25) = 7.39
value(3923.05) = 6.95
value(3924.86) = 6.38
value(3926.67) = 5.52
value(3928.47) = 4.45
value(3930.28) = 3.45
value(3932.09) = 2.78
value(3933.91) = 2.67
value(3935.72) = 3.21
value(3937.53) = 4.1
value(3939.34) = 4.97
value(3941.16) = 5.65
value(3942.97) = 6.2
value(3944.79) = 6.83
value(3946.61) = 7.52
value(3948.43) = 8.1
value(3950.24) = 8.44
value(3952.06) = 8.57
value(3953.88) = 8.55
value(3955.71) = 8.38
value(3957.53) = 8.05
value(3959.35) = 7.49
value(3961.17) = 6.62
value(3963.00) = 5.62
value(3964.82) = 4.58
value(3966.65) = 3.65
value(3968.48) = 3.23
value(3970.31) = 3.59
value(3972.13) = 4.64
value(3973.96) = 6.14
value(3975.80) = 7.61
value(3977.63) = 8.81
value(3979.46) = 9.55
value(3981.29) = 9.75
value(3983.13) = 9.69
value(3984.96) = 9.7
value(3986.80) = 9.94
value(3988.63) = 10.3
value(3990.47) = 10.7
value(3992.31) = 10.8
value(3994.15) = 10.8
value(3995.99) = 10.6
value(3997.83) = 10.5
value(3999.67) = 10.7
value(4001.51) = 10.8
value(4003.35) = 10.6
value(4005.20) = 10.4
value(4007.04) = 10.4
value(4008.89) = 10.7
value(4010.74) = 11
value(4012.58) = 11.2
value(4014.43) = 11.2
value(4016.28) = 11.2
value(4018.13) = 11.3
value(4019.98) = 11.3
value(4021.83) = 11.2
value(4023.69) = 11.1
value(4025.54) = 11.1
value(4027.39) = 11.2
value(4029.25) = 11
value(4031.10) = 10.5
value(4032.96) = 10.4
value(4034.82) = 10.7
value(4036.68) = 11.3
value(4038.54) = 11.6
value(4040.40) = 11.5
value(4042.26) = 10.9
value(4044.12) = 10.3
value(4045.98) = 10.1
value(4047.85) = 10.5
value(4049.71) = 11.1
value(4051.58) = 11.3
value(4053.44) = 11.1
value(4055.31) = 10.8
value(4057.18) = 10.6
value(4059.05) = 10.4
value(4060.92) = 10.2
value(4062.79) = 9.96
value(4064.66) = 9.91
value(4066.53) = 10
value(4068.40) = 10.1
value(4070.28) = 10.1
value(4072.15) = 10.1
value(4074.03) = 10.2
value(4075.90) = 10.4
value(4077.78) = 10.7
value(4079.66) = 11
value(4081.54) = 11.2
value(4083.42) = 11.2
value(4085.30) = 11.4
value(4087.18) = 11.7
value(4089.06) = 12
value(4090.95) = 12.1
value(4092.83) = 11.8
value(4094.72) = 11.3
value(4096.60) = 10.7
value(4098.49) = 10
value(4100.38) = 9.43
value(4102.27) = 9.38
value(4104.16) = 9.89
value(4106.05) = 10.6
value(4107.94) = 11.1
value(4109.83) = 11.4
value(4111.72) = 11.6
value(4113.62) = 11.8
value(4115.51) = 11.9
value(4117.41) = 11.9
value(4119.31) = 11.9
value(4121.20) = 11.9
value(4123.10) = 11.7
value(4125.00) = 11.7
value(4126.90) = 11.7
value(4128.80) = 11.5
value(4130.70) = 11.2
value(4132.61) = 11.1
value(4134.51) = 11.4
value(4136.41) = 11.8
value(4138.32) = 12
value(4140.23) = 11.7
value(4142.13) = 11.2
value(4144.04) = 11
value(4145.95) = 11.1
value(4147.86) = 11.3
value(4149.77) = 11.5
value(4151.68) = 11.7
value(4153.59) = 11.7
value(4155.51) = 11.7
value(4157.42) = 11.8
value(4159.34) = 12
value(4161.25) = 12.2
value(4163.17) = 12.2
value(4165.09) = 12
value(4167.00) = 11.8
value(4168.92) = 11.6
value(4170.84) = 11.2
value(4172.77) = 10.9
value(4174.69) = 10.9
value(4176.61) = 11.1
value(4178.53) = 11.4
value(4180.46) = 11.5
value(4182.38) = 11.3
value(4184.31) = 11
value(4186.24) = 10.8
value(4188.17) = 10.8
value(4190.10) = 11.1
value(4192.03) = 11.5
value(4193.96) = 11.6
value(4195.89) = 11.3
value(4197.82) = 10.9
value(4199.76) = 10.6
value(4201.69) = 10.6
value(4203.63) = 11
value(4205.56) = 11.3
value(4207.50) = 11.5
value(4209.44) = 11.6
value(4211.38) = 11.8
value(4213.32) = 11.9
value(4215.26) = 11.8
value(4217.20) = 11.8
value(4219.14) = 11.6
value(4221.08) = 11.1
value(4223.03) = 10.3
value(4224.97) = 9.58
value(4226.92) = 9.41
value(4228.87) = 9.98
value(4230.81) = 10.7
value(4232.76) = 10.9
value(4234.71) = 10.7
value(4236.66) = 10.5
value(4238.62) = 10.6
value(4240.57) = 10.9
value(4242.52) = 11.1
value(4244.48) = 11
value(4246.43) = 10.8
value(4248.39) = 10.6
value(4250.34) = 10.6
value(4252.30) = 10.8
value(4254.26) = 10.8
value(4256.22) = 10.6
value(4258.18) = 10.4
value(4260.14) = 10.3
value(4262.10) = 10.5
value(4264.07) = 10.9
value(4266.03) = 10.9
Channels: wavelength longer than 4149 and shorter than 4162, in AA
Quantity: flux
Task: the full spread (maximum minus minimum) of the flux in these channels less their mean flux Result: -11.1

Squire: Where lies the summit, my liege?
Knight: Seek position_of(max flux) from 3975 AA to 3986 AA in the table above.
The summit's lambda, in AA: 3981.29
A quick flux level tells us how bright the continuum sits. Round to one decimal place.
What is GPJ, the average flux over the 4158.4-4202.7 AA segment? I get 11.3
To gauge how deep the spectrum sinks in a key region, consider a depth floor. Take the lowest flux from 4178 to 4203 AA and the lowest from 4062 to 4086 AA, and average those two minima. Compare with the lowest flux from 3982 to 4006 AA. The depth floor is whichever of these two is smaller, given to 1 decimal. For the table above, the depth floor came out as 9.7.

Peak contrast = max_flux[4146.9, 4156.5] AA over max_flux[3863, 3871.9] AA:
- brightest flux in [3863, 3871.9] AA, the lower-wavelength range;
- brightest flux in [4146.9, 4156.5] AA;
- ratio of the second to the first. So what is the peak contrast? 1.31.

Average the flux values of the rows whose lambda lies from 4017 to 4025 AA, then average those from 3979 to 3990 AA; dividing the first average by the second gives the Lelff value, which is 1.1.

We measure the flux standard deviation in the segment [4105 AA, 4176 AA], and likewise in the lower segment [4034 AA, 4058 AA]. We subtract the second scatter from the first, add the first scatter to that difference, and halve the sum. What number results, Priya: 0.16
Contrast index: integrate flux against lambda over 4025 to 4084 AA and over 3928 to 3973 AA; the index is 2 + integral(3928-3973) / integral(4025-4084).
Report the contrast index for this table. 2.4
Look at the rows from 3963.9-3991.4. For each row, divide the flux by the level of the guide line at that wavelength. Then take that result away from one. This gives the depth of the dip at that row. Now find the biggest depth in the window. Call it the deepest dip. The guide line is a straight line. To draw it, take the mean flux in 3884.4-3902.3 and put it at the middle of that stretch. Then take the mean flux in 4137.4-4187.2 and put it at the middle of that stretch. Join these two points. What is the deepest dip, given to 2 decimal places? 0.64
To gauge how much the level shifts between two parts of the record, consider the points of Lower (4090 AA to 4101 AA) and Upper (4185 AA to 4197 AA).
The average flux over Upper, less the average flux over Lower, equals 0.3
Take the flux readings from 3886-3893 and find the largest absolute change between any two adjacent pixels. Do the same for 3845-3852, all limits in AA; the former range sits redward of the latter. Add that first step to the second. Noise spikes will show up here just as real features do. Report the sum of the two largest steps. 0.73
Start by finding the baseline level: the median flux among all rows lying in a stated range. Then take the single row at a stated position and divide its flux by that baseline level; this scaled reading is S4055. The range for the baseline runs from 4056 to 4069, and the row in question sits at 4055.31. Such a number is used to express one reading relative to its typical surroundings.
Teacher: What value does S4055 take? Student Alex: 1.07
